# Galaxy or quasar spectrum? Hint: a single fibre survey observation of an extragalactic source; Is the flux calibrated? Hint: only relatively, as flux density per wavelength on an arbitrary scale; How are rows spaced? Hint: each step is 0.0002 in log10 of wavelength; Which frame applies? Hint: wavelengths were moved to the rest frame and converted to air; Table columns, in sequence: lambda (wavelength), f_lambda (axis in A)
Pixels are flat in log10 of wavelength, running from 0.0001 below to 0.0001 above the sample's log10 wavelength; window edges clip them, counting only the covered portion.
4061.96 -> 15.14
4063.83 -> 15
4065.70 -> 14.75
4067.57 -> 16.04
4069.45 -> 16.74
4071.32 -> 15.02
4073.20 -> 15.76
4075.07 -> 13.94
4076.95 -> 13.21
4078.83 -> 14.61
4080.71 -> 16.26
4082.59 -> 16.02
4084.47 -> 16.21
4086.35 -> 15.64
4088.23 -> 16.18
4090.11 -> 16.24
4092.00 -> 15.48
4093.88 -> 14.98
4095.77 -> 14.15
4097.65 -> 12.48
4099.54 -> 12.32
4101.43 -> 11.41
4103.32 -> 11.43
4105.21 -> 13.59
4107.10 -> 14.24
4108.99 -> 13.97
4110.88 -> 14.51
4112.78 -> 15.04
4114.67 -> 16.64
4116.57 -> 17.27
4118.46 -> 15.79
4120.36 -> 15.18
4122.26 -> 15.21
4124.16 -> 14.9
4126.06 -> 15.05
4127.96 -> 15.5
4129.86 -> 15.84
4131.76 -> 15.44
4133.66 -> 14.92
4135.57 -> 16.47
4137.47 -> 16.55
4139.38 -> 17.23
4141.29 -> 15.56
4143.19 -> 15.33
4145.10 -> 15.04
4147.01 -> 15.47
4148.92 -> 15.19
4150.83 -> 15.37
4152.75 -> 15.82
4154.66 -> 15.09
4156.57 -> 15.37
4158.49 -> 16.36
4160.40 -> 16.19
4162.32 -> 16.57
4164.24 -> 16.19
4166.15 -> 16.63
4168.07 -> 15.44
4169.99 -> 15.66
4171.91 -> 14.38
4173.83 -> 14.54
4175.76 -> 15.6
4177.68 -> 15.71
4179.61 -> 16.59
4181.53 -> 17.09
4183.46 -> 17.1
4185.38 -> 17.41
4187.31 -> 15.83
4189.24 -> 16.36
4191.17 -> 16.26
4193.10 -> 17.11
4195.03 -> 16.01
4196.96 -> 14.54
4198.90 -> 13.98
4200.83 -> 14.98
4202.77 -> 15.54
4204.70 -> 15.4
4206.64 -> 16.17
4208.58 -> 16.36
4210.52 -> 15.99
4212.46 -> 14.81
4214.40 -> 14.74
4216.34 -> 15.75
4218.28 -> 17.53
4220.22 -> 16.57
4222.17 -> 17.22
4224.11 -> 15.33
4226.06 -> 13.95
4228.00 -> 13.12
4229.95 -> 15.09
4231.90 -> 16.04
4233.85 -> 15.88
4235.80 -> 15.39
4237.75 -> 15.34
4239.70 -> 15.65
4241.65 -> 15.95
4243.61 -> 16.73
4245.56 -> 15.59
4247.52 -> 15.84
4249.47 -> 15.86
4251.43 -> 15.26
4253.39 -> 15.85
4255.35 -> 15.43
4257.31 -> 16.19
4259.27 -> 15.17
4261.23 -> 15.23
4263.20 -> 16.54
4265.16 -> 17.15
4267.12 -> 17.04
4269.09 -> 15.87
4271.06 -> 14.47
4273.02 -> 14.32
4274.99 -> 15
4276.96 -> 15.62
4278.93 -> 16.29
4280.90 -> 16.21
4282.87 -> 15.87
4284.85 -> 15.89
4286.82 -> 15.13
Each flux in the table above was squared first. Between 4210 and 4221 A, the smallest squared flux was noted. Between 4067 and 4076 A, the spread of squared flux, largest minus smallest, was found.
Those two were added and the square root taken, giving 17.4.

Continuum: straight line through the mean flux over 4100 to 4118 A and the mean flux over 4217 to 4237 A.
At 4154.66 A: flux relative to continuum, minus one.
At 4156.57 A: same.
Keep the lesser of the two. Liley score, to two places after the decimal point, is 0.02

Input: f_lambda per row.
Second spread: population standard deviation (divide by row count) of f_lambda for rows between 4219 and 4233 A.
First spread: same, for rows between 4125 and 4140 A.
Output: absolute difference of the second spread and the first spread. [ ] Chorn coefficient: 0.6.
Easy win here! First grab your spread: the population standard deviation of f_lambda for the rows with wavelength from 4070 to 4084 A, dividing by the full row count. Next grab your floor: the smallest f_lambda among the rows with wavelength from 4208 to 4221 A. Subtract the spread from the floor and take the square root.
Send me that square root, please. 3.70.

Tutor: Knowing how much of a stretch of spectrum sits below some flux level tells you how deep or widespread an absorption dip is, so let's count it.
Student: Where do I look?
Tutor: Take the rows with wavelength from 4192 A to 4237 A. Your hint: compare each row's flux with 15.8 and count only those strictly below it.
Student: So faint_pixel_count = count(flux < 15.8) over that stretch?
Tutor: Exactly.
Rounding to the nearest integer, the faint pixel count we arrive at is 13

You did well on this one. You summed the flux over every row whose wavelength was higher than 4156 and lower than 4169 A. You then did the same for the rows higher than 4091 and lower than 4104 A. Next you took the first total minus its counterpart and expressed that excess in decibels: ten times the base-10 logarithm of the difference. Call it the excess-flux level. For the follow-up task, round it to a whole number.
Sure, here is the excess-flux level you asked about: 13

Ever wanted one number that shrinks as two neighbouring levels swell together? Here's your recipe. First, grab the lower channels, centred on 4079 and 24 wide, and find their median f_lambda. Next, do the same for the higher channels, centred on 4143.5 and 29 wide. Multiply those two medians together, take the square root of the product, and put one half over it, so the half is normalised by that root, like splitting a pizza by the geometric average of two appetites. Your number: 0.0318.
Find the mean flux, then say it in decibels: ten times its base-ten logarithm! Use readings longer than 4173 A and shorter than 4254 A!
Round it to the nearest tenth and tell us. 12.0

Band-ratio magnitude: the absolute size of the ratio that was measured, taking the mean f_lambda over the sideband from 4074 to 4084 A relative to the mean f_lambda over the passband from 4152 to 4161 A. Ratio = 0.94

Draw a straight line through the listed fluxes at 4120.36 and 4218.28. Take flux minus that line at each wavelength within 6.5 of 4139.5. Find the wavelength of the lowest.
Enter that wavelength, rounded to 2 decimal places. 4145.10 A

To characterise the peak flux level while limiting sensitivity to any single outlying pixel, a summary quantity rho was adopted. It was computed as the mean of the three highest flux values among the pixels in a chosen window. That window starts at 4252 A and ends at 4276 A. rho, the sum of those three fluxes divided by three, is 16.9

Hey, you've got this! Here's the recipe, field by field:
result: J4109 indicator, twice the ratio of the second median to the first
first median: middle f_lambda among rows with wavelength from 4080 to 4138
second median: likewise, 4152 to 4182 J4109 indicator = 2.07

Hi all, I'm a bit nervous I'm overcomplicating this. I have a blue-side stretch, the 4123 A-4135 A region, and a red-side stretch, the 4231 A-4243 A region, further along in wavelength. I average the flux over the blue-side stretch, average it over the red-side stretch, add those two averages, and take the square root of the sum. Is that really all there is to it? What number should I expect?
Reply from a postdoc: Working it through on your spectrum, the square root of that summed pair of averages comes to 5.57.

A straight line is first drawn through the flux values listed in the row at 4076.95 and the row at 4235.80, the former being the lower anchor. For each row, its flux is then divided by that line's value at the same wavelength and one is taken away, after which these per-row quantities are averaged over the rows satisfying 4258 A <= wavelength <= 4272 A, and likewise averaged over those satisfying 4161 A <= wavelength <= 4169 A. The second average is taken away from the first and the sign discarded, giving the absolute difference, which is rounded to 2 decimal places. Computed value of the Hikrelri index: 0.12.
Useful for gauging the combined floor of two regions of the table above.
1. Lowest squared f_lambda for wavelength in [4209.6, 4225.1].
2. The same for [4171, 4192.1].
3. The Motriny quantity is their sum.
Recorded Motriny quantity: 424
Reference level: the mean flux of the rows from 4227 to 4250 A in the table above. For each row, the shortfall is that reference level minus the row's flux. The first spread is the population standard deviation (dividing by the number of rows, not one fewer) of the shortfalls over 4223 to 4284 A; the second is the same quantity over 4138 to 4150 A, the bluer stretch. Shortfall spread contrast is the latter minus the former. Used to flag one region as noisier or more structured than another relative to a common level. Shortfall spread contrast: -0.1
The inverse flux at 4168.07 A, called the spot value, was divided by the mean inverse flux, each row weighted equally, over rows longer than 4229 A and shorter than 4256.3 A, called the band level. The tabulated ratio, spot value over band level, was 1.017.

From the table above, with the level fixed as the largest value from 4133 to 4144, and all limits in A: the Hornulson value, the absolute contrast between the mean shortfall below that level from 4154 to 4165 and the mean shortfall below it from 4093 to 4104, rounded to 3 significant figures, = 3.17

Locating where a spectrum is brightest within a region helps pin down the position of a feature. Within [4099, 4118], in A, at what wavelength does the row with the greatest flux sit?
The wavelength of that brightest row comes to 4116.57 A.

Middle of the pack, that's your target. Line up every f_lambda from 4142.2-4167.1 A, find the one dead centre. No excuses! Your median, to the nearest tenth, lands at 15.5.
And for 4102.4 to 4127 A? 15.0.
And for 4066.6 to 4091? 16.0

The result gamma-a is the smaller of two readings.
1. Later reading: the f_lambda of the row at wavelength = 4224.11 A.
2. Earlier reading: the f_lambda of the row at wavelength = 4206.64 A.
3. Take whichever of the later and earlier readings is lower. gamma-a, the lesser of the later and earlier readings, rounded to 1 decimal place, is 15.3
